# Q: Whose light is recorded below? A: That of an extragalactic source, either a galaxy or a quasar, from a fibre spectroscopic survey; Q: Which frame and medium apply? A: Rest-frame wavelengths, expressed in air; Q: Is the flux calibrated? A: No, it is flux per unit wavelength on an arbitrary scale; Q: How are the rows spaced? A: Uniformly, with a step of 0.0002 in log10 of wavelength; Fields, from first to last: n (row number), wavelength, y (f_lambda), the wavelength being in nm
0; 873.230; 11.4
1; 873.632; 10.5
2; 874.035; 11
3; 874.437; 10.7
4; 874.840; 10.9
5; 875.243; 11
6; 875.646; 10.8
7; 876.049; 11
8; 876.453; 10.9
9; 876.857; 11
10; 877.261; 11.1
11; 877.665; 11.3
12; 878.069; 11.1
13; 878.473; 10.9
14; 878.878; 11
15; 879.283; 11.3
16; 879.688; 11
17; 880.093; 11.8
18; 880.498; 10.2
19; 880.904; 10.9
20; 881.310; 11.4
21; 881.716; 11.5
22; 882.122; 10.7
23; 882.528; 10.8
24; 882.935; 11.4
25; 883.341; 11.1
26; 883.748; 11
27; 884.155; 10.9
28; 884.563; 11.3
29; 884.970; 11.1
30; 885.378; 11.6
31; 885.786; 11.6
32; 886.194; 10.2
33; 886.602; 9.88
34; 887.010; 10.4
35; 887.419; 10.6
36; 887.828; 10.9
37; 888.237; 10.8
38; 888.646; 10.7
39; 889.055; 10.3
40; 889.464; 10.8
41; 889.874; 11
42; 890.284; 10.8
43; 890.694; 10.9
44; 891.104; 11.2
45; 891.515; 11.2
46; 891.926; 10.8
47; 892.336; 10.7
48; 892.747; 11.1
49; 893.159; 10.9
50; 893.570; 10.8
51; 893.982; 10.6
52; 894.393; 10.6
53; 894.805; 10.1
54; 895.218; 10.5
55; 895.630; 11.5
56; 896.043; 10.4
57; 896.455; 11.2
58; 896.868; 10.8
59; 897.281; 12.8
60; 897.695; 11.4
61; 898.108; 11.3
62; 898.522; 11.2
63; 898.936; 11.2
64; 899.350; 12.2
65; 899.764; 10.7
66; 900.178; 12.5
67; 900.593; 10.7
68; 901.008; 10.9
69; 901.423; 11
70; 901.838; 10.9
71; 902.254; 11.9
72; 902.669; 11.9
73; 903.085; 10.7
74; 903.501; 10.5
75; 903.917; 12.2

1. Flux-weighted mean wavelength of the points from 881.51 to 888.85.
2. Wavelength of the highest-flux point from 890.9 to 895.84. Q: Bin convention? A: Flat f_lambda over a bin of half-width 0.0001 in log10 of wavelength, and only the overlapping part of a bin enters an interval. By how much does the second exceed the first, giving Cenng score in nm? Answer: 10.49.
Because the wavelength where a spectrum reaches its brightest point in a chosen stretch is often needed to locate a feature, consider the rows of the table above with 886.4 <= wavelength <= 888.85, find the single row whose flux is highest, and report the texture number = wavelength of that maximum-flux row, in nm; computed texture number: 887.828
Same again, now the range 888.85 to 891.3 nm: 891.104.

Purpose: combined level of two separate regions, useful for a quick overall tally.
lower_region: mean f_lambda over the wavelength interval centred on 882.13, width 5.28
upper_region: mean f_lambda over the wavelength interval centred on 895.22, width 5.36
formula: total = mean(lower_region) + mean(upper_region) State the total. 22.1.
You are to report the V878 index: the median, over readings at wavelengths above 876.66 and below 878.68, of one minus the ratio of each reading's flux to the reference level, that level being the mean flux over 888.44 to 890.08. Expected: -0.037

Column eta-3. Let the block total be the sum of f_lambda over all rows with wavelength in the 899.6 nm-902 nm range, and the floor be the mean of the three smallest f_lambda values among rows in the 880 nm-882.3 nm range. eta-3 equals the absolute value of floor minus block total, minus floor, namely 45.5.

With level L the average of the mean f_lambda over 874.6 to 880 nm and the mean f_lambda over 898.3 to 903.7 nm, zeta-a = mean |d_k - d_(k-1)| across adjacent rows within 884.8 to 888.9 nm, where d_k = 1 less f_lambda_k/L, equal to 0.034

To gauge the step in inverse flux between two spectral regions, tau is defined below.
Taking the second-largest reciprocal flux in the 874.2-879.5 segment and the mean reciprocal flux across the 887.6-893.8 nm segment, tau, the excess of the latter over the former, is 0.000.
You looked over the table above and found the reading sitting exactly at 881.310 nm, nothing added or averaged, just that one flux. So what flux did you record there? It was 11.4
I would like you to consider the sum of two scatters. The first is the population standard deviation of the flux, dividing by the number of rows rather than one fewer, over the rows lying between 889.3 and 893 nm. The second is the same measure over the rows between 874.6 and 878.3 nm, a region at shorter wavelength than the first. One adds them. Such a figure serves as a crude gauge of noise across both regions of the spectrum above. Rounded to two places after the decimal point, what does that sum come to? 0.31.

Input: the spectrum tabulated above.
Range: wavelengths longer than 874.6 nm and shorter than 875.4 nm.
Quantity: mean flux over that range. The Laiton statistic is 10.9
